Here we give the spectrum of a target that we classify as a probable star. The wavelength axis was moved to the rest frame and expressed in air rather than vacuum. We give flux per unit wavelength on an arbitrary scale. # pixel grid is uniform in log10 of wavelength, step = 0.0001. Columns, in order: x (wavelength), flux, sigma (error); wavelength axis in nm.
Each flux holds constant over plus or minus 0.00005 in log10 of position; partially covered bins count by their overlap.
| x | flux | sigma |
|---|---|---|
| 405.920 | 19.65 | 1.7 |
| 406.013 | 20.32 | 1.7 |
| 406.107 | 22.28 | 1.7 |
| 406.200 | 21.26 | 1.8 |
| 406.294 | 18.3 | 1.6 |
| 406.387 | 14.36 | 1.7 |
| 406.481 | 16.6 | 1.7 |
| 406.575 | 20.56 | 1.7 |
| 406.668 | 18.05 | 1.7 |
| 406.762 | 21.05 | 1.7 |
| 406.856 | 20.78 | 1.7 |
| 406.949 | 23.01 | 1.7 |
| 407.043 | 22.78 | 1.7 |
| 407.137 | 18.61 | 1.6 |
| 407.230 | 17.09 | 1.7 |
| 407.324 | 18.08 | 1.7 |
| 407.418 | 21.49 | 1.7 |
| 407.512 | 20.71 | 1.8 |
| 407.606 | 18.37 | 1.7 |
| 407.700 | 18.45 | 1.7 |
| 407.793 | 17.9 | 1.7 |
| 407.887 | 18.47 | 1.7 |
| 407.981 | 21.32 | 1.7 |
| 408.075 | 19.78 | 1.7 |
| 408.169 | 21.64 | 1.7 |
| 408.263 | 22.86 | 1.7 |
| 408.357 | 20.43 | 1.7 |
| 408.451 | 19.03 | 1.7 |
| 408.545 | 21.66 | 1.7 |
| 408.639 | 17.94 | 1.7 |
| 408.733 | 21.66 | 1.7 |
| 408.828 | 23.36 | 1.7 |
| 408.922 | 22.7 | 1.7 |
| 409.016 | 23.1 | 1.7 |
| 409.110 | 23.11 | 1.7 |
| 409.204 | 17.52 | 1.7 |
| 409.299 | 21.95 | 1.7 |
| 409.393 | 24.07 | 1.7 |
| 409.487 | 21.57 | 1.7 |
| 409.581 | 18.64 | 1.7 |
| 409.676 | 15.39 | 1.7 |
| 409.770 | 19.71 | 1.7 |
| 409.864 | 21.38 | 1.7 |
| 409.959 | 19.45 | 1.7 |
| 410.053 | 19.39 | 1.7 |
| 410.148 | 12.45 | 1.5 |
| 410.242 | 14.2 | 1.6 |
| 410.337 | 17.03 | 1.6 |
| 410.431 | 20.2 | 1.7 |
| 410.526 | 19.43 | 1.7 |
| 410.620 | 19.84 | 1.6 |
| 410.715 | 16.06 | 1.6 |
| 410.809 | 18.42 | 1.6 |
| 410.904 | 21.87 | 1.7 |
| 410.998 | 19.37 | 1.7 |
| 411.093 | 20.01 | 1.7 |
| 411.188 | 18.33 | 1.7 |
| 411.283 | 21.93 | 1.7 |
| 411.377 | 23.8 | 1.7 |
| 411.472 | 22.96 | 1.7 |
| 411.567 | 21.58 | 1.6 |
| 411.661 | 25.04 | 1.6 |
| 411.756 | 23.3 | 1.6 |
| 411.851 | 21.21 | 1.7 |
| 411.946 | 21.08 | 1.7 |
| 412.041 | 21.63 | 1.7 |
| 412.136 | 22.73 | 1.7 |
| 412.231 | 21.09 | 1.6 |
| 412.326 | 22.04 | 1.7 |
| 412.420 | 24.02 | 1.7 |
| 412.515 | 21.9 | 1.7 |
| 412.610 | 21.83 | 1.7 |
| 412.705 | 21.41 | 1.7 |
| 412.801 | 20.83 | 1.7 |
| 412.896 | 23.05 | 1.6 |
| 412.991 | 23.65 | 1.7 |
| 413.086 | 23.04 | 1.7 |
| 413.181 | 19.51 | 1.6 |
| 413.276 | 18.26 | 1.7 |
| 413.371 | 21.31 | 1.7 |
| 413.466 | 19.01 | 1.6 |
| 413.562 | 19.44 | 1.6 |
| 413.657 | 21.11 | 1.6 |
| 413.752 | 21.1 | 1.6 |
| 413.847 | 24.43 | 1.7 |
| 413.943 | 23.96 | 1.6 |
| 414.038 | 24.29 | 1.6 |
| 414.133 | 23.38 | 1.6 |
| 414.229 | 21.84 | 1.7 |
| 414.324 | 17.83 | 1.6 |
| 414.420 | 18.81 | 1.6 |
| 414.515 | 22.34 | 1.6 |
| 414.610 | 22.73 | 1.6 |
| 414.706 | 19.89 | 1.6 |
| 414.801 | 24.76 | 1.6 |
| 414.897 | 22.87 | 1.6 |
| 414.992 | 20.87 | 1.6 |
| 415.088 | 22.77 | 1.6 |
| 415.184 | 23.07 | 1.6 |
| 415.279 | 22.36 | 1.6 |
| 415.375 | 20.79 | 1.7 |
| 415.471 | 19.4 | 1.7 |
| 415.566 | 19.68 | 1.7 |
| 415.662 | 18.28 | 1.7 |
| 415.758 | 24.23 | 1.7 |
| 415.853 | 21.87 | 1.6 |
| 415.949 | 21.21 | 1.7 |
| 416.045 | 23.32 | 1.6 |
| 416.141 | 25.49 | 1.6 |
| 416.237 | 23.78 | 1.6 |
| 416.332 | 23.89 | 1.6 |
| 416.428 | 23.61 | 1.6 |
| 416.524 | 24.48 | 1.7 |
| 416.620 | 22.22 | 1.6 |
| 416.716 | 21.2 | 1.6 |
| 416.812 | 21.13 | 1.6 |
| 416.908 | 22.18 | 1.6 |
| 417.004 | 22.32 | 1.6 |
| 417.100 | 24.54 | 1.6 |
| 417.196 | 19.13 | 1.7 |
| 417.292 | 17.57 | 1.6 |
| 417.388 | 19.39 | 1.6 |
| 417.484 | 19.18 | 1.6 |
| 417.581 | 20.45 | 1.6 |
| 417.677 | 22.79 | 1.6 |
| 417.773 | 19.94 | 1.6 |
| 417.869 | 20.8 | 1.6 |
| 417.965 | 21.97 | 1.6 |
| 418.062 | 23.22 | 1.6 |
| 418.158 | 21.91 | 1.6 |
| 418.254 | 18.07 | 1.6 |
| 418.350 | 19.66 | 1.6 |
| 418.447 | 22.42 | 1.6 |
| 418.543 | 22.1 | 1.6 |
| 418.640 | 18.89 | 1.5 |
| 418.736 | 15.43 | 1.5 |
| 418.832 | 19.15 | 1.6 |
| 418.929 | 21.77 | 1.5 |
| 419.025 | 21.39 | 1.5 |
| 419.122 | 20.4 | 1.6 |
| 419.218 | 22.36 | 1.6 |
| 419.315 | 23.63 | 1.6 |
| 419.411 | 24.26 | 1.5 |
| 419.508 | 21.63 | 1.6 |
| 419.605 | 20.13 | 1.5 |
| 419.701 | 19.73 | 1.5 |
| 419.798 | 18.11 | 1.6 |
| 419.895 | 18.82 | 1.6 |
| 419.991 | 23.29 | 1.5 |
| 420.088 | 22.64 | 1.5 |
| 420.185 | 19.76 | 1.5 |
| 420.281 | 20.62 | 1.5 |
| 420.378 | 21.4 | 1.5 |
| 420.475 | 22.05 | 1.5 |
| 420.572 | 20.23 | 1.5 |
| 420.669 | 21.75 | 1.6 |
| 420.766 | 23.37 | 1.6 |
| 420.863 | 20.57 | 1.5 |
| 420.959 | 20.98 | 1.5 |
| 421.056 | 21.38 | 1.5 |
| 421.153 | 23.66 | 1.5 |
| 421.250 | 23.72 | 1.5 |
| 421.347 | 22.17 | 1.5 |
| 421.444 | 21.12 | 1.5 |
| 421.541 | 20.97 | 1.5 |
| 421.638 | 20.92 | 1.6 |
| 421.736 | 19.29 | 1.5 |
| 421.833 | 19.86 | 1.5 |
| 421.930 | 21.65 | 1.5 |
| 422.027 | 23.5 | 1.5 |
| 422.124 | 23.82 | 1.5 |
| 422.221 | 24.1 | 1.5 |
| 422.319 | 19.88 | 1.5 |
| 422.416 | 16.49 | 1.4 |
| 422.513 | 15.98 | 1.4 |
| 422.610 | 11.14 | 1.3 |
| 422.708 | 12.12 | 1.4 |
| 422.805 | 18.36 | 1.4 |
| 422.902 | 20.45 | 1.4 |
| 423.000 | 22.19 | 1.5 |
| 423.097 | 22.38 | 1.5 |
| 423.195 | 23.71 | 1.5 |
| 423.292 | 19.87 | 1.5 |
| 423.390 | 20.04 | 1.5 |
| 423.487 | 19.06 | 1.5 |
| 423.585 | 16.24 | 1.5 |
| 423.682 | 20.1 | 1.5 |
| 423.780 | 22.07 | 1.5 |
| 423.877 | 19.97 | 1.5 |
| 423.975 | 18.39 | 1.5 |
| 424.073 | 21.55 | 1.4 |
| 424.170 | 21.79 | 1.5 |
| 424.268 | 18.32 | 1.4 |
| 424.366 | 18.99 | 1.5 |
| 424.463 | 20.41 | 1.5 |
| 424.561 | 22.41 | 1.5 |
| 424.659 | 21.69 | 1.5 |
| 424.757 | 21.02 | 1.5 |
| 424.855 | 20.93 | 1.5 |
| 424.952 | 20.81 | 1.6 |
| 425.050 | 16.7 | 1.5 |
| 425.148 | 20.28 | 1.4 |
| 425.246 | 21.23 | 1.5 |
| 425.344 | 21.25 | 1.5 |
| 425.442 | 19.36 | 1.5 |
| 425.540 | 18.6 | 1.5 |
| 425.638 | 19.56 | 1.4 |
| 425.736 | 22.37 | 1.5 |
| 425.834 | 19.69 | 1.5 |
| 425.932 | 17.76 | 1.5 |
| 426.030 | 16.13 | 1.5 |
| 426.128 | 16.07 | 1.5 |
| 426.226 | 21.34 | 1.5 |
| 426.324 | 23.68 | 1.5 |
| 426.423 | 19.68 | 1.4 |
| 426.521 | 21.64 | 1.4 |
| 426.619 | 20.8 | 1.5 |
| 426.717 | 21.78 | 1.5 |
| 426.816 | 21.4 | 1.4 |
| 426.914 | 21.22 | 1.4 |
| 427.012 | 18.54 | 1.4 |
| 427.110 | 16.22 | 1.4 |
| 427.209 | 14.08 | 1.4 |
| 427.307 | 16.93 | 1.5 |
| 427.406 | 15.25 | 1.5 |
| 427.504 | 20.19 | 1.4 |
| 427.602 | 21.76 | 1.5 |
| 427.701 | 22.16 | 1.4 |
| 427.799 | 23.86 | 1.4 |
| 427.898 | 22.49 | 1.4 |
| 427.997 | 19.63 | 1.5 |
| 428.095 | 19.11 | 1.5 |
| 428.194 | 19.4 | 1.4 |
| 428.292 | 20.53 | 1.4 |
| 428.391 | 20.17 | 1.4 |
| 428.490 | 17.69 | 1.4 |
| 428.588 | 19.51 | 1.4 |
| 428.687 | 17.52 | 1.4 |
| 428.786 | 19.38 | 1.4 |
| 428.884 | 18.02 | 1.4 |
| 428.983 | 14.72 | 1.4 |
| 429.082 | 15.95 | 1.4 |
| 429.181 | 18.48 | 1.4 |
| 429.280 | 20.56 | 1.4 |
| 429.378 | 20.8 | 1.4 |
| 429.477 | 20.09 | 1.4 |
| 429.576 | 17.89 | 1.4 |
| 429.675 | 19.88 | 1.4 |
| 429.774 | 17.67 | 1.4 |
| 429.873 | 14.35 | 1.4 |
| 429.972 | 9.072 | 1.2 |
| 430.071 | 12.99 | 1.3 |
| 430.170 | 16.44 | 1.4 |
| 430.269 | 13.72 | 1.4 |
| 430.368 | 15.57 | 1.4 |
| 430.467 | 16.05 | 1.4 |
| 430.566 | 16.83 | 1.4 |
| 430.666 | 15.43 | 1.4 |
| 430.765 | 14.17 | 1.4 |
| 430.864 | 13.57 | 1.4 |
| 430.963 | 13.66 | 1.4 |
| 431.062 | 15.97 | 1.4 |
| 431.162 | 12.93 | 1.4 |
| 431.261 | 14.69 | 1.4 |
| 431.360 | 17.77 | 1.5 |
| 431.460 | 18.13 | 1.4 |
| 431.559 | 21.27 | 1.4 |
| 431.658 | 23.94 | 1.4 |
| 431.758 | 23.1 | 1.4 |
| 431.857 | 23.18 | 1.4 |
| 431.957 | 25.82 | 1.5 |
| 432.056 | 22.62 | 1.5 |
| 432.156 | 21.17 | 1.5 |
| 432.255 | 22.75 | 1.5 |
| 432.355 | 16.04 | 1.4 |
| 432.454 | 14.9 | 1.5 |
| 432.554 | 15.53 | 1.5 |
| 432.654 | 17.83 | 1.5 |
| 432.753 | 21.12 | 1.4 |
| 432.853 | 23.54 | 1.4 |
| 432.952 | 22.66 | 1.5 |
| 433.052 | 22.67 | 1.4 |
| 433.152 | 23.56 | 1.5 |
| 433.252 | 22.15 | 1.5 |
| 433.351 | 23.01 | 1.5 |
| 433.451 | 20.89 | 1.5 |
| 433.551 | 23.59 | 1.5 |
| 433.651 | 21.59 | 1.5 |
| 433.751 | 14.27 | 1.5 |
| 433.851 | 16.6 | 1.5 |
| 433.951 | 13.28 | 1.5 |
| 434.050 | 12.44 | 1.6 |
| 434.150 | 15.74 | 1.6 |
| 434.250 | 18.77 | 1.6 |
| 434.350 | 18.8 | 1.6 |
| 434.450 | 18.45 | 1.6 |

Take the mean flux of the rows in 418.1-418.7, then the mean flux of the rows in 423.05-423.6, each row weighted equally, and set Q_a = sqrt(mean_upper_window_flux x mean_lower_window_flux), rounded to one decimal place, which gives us 20.4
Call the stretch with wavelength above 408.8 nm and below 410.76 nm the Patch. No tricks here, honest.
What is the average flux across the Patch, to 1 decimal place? 19.5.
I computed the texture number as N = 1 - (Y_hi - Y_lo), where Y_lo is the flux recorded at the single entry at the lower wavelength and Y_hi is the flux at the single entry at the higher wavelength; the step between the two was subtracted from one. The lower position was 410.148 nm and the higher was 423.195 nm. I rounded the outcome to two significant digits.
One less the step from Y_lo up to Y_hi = -10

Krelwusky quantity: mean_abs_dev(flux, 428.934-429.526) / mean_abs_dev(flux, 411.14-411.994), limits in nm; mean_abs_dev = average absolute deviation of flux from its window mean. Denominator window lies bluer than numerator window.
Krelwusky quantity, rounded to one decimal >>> 1.4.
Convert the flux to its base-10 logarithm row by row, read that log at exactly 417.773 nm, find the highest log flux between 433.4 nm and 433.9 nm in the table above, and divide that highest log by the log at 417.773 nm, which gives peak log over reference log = 1.06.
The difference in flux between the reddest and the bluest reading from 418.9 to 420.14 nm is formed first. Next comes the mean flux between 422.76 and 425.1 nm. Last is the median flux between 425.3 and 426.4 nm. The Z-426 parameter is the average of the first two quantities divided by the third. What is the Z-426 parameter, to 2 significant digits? 0.54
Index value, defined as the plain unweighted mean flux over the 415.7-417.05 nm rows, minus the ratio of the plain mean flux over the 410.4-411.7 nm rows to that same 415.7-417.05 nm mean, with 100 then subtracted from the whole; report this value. -78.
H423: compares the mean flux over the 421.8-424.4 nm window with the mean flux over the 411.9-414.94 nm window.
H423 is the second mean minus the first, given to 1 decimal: 2.0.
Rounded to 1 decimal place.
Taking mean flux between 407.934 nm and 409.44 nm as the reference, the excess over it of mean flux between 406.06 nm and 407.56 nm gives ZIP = -1.7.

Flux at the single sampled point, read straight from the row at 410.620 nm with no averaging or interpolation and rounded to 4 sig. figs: 19.84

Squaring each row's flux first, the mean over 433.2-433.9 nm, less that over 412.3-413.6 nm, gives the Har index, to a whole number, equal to -37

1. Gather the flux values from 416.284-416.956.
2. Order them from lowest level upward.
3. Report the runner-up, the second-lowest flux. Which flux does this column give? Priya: 21.2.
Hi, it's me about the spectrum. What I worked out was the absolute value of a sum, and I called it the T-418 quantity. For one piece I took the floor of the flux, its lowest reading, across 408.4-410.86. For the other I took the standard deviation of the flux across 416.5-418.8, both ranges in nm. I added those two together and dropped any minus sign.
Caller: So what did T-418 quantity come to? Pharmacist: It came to 14.6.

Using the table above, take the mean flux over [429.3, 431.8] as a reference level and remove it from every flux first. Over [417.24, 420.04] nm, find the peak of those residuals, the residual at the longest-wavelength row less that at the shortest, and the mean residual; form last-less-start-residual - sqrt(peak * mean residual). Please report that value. 0.2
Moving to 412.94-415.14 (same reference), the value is -7.2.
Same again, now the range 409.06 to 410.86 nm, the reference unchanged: -8.8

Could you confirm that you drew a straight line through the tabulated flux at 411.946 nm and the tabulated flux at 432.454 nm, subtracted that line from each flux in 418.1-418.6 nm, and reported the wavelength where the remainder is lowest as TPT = 418.254 nm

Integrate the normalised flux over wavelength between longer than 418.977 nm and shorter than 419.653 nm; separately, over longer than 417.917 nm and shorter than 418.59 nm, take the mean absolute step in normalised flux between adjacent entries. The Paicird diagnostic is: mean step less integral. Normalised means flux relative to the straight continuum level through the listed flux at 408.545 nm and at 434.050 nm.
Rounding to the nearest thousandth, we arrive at -0.734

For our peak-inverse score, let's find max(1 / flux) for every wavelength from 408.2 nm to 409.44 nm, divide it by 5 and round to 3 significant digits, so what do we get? 0.0114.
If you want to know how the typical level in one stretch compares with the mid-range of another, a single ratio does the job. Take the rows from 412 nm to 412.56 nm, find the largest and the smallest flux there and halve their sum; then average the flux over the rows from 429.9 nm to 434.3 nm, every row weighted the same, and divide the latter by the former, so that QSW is 0.81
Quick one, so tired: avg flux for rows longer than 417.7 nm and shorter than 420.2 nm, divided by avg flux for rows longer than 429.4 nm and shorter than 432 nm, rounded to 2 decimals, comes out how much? 1.22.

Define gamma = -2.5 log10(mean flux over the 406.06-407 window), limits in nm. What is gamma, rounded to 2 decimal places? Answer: -3.23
